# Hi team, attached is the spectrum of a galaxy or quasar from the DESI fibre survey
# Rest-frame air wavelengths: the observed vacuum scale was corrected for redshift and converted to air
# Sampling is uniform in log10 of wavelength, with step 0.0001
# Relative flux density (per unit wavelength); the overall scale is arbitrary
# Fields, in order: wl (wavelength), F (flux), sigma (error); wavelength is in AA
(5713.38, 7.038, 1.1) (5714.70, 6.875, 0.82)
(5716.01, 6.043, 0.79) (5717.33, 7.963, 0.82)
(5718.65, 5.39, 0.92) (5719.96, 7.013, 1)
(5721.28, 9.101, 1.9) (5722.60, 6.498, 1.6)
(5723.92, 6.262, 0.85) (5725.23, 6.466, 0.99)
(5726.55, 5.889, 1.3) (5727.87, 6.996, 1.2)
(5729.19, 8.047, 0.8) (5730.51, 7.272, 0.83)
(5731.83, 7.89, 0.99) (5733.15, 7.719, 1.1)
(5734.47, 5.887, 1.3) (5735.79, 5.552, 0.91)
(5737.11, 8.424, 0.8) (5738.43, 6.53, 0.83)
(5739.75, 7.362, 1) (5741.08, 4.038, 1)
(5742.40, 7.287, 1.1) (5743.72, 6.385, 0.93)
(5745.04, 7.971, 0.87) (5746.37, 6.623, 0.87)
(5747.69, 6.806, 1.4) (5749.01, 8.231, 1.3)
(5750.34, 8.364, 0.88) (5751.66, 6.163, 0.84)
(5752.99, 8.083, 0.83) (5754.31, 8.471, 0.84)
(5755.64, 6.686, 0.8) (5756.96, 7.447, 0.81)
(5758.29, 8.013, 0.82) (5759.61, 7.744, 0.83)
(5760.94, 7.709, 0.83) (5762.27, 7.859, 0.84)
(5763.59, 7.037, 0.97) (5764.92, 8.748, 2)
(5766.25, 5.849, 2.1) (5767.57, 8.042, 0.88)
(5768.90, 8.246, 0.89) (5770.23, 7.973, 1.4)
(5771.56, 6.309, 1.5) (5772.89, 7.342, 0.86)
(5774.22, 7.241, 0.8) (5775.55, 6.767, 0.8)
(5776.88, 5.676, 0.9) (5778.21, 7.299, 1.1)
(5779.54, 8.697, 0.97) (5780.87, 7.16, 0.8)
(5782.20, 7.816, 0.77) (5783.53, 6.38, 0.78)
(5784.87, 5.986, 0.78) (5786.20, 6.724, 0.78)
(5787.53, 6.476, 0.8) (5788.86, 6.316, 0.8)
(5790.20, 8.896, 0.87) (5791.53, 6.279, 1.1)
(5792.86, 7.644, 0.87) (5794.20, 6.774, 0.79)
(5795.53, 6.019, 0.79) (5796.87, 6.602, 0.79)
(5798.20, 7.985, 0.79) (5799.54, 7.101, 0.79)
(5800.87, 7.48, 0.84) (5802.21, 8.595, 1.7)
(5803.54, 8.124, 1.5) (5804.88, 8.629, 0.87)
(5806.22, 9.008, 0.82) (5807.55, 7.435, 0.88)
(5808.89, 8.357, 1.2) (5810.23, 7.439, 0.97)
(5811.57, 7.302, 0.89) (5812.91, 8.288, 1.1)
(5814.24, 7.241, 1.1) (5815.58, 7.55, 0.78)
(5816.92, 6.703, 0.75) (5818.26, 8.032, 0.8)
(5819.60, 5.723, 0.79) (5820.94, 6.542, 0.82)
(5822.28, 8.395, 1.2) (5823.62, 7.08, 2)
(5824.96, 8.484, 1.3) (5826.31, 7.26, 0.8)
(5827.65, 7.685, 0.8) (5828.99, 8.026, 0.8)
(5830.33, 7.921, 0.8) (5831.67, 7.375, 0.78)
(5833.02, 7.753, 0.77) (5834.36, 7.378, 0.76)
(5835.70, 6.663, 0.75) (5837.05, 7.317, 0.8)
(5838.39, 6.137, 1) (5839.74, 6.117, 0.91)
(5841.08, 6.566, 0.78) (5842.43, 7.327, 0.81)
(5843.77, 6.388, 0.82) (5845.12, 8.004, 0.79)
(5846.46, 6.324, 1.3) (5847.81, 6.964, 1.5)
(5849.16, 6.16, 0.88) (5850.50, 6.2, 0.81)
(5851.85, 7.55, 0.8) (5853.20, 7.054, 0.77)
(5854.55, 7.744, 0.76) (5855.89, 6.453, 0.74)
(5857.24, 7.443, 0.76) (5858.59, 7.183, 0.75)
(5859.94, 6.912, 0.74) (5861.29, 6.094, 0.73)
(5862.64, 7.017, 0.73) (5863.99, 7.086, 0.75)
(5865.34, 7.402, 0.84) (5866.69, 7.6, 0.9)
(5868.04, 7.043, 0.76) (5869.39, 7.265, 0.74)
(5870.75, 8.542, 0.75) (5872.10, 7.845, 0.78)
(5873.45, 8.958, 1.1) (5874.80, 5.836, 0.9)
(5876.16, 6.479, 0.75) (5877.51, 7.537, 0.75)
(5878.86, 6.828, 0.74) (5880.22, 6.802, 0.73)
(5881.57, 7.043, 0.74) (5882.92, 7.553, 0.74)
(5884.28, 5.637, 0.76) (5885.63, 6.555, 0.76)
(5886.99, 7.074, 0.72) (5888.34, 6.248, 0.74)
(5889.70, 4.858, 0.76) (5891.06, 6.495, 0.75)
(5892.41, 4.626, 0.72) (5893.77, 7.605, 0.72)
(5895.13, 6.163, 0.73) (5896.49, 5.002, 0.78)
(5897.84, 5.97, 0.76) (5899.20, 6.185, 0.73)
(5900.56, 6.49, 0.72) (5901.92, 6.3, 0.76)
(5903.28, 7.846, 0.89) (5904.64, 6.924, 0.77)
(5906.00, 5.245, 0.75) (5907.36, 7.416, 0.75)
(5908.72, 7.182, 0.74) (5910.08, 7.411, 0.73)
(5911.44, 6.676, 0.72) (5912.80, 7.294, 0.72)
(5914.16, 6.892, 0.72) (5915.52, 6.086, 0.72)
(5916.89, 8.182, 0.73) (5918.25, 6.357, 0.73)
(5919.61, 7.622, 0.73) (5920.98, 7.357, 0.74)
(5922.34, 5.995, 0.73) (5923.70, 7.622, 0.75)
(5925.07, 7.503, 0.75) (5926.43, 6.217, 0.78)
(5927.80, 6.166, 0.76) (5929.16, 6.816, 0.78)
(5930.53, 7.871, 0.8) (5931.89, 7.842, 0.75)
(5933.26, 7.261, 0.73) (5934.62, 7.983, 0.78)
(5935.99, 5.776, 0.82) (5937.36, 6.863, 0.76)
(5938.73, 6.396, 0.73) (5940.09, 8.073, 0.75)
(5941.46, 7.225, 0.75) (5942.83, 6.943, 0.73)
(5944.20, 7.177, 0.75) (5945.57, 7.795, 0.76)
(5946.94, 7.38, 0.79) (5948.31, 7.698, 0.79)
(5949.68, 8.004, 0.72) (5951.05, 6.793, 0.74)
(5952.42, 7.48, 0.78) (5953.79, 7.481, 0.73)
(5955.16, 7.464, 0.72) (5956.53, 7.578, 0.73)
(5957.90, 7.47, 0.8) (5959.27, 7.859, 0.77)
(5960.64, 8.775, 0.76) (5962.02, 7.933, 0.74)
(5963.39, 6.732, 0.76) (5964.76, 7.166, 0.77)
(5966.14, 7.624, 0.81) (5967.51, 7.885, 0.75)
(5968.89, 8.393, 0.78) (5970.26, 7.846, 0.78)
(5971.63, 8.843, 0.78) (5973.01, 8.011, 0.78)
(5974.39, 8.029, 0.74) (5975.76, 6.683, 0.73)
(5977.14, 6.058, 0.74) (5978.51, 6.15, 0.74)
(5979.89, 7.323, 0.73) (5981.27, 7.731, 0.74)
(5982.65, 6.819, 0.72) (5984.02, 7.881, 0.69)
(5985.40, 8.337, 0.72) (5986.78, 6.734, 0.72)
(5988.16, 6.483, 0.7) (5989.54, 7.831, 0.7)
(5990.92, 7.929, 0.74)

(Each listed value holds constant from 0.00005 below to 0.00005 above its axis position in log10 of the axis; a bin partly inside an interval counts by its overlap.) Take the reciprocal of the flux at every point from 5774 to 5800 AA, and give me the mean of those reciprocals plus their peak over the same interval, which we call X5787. 0.321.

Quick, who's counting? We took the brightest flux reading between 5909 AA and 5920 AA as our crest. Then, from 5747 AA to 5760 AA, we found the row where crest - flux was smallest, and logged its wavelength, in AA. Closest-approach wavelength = 5754.31 AA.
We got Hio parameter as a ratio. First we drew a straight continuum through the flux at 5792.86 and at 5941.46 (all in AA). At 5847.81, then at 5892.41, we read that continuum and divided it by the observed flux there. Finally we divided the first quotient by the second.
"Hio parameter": 0.68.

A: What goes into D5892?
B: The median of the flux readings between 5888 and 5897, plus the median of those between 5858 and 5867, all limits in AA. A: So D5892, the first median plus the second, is 13.2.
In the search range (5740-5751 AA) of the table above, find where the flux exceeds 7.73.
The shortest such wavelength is 5745.04 AA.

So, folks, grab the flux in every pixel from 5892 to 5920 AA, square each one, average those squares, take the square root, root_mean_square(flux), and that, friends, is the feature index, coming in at 6.7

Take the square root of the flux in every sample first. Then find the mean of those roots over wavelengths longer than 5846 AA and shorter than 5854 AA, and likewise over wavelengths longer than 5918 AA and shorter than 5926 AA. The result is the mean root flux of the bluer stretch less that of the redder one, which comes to -0.069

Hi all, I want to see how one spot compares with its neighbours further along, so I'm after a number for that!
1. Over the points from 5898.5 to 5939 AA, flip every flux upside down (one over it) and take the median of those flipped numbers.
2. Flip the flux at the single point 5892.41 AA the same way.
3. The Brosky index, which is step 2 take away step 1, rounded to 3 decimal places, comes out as 0.071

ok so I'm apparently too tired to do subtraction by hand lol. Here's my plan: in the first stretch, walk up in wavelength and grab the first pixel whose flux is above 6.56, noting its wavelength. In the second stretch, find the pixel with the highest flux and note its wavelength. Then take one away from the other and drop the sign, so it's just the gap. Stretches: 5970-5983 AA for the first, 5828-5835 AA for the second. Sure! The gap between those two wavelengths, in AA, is 141.3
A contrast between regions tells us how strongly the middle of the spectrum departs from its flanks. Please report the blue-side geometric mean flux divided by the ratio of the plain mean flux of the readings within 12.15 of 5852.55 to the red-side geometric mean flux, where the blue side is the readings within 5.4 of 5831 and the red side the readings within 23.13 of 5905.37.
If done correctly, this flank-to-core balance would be 7.1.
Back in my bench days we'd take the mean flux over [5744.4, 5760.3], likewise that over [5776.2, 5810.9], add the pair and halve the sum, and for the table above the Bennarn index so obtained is 7.4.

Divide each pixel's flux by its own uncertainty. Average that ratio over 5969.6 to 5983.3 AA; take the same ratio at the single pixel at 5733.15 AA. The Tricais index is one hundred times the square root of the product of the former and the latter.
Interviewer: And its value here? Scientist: 830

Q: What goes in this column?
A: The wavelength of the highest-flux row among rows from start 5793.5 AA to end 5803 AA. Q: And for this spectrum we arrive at 5802.21 AA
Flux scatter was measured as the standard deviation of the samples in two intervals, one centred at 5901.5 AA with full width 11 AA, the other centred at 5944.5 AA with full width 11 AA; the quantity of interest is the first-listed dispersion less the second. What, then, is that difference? 0.5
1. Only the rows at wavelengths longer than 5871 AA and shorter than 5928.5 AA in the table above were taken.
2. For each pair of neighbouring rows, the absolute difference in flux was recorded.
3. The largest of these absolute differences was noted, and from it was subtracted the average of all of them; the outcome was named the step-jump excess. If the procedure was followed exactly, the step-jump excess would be 2.1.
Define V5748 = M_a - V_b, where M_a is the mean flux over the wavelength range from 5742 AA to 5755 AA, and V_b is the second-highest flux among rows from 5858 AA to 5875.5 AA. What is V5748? -1.1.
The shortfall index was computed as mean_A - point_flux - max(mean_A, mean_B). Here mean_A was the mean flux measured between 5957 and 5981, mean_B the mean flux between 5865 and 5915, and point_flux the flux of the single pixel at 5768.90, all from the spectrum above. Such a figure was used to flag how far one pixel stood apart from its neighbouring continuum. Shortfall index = -8.2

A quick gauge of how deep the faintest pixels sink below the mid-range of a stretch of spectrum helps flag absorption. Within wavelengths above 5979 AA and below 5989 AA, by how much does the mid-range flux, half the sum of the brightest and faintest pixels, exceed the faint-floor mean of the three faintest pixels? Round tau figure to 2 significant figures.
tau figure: 0.73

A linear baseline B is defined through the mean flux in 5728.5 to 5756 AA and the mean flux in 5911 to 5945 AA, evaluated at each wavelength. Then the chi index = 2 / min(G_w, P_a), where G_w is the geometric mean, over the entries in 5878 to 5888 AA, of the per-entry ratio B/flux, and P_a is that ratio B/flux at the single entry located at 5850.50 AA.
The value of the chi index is 1.9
